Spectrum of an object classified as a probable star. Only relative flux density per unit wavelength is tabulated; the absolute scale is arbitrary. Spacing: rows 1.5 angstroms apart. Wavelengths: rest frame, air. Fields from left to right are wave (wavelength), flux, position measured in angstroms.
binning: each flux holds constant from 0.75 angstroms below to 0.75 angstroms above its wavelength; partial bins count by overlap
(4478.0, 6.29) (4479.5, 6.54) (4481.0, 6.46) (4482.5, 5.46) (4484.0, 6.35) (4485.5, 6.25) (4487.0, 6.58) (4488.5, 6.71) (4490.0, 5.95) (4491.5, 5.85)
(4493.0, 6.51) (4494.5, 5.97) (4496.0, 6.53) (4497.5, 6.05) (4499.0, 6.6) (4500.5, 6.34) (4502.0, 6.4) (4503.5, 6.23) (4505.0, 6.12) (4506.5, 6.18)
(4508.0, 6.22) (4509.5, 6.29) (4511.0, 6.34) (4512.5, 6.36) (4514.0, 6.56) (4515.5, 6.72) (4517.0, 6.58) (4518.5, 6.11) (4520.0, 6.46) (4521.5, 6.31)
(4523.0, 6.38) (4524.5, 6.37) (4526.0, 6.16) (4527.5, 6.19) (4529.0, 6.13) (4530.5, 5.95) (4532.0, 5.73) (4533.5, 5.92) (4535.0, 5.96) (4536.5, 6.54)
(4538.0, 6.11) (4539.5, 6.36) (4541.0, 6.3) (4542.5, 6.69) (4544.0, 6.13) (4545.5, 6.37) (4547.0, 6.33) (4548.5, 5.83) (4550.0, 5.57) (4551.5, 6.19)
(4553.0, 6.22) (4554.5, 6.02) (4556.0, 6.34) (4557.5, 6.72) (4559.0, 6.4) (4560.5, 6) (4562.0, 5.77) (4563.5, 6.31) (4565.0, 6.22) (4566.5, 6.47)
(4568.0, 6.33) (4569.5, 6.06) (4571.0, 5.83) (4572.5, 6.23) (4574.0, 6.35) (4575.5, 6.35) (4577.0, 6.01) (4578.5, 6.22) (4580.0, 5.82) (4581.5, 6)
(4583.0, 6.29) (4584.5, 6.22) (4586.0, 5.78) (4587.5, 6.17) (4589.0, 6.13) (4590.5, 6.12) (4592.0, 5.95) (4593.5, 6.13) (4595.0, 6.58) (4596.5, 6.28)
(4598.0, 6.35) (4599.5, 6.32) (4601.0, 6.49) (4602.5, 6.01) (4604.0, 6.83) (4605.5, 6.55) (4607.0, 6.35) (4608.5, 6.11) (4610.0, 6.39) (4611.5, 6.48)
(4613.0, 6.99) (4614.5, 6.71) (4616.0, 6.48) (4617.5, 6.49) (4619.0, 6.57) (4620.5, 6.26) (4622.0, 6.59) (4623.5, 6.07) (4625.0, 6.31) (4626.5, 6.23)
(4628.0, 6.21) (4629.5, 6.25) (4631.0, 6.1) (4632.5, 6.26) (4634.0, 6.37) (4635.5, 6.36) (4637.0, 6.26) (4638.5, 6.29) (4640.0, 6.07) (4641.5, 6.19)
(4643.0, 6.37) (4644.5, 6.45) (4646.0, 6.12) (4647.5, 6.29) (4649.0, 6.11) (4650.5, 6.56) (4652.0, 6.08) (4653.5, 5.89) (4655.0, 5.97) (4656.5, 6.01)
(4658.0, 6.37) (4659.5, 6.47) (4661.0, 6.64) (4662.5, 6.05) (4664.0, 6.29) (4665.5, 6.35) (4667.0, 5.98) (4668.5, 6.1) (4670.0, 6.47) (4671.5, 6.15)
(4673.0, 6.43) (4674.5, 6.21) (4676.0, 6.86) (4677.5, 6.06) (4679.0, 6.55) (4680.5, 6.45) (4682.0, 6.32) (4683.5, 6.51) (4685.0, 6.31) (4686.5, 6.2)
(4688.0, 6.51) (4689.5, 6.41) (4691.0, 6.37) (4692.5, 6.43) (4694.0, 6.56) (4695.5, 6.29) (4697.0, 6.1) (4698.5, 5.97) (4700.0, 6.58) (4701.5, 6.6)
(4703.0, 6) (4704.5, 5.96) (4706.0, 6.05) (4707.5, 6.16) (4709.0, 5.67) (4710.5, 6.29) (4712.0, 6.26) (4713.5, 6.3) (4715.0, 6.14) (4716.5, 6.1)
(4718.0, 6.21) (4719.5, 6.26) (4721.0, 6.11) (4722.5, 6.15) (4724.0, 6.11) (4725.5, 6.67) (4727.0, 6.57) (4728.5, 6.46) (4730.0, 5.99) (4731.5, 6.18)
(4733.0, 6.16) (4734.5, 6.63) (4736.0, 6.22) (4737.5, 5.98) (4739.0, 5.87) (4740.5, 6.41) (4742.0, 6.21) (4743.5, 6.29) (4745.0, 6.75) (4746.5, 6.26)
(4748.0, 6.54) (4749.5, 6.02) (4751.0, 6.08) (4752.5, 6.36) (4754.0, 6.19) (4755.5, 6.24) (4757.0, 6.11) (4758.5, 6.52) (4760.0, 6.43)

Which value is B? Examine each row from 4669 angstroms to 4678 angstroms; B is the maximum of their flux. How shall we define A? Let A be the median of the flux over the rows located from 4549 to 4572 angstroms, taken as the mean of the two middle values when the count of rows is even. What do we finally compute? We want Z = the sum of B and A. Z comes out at 13.1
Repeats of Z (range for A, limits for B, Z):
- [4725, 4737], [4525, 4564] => 13.1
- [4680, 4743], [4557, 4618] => 13.2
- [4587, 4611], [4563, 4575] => 12.8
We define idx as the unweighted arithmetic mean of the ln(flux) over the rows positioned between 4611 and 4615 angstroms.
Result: 1.91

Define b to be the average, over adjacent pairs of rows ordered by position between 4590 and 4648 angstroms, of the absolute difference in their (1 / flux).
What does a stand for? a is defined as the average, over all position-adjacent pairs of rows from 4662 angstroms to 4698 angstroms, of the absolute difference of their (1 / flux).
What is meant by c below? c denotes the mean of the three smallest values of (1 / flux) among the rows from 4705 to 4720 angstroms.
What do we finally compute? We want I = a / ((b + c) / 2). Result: 0.075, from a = 0.0062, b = 0.0052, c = 0.159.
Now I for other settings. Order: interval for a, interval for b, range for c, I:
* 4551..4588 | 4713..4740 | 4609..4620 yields 0.090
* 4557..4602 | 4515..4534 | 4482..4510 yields 0.079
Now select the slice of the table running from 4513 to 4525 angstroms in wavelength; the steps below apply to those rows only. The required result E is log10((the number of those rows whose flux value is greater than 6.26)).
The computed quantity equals 0.85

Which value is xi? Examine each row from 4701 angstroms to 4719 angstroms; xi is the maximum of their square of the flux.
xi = 43.6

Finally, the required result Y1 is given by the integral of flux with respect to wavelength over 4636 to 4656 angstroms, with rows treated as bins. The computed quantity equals 124.1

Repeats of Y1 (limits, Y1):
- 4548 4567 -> 117.0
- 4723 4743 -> 125.3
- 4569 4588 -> 115.9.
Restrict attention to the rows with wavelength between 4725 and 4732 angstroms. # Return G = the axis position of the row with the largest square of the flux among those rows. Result 4725.5 angstroms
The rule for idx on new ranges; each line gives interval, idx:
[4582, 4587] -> 1.81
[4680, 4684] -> 1.86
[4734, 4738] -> 1.84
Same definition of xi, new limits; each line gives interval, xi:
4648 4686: 47.1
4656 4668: 44.1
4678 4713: 43.6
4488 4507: 45.0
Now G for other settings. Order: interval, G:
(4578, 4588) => 4583.0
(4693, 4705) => 4701.5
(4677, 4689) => 4679.0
